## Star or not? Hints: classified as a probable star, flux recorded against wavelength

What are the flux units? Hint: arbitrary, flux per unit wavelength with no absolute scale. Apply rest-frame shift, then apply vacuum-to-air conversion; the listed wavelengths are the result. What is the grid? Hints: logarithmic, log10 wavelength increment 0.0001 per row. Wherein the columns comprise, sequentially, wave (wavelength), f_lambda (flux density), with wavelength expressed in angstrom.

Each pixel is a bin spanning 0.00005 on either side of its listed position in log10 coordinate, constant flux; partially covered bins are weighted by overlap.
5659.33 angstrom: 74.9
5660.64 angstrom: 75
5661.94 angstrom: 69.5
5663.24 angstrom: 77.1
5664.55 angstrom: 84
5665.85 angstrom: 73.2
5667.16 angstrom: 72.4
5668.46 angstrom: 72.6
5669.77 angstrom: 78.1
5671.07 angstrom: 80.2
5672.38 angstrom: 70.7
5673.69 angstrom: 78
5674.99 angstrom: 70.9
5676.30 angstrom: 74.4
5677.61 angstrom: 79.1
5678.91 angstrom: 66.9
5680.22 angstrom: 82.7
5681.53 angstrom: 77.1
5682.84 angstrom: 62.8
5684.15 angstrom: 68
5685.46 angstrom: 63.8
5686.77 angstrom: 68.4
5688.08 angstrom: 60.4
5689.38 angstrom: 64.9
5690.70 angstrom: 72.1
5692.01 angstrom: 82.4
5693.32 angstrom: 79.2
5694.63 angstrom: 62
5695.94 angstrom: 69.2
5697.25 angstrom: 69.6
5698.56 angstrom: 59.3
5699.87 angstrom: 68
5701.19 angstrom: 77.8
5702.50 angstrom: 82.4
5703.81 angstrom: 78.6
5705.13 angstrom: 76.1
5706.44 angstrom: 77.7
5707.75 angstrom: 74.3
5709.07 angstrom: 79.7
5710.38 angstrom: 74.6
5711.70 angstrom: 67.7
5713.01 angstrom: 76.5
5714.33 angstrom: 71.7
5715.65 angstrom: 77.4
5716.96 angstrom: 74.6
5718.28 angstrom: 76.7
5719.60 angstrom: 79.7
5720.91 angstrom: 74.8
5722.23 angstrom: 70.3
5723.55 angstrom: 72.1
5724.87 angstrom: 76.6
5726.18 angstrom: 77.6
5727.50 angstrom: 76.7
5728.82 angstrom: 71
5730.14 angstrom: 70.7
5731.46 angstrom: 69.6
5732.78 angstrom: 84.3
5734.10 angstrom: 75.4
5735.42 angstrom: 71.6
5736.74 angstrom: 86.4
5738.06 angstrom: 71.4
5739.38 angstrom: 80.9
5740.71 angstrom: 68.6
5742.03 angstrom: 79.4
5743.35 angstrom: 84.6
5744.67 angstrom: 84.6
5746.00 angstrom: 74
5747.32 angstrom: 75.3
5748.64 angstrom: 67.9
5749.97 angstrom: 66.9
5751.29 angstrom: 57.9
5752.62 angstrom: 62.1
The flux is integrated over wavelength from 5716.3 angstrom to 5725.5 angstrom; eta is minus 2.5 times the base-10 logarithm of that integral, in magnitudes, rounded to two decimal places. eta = -7.10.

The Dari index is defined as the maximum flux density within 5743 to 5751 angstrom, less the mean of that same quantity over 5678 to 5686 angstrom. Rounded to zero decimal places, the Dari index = 14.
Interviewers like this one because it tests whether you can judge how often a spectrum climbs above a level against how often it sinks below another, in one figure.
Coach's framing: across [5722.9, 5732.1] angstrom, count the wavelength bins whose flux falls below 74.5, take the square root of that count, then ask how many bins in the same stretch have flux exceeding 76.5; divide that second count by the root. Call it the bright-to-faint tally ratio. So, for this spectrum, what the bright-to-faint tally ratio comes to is 1.5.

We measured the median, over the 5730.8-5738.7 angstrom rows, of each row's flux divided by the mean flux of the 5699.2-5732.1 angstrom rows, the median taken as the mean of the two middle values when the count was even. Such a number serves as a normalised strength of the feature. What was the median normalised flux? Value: 0.98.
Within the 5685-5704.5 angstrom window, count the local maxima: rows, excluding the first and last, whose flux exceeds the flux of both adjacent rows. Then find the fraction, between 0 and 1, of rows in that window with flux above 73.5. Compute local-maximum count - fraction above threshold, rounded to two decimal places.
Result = 3.67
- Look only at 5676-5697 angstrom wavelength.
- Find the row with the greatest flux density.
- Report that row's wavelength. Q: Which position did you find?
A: 5680.22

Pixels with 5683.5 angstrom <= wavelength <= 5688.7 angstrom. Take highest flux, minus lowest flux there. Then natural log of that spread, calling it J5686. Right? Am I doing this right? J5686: 2.08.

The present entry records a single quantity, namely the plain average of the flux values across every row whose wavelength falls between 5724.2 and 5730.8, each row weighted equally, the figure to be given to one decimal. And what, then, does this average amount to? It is 74.5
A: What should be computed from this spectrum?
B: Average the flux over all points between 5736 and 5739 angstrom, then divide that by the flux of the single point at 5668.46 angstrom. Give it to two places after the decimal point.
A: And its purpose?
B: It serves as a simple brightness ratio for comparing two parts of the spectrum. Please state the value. 1.09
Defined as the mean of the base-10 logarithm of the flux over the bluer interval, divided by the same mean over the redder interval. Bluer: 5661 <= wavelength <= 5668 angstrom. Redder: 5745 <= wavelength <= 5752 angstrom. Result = 1.02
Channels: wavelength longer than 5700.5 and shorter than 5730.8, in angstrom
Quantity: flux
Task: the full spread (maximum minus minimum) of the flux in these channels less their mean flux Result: -60.7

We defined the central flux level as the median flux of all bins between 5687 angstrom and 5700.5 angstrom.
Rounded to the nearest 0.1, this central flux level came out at 68.6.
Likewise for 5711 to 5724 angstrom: 74.7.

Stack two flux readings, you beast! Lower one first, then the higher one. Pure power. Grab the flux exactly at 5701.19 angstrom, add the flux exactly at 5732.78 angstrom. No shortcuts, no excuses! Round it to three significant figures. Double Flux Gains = 162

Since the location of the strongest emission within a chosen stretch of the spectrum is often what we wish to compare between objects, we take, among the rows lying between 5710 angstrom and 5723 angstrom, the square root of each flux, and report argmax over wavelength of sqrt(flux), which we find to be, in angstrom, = 5719.60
